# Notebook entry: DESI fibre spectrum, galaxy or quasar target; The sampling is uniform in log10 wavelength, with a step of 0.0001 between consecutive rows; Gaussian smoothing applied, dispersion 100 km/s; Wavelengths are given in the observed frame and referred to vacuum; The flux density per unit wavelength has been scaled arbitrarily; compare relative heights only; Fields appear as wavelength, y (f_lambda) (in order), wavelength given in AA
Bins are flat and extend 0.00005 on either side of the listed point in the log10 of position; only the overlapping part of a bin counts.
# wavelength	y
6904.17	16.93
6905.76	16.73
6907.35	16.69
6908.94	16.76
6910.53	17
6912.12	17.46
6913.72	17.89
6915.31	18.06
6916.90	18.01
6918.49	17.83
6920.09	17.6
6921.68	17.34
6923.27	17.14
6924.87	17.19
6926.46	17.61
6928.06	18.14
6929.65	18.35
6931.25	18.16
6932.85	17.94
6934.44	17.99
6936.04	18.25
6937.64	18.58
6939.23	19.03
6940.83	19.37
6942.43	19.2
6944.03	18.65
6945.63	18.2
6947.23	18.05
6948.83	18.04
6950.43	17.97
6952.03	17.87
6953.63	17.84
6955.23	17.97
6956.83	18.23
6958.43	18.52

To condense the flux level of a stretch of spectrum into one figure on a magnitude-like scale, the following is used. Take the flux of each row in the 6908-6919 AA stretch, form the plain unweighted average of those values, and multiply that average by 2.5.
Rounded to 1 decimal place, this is 43.9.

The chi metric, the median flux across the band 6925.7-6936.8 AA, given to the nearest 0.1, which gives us 18.1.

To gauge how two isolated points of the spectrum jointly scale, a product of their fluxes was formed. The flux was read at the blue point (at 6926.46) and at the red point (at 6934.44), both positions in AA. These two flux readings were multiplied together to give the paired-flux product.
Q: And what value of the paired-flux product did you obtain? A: 317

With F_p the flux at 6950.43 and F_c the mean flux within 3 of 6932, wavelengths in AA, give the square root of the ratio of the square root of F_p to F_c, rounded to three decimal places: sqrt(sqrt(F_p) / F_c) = 0.484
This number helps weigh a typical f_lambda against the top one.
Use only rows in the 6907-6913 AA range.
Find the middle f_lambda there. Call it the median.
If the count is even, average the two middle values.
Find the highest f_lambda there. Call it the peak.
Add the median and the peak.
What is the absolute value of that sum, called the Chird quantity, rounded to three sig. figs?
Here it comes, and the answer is 34.3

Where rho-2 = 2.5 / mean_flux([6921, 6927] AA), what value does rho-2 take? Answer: 0.144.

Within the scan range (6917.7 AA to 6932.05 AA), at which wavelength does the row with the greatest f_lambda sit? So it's 6929.65 AA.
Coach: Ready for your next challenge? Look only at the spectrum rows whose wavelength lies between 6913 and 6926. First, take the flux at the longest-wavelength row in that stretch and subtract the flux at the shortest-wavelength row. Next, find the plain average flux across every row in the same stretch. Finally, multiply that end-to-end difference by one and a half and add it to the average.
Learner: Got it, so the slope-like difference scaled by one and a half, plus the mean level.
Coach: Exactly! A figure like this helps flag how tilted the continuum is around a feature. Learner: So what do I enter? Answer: 16.6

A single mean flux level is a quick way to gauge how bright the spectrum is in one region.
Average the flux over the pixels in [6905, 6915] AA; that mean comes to 17.1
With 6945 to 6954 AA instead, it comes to 18.0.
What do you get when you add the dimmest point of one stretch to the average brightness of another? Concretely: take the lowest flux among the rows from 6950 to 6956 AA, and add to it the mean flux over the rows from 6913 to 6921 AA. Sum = 35.7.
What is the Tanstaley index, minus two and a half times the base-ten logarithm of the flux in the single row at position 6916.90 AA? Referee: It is -3.14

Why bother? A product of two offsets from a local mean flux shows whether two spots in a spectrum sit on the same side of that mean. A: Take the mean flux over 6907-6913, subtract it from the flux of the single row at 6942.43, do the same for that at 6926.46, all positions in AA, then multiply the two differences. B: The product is 1.4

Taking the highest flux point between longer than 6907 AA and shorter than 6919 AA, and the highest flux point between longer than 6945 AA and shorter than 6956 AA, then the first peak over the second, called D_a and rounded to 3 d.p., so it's 0.992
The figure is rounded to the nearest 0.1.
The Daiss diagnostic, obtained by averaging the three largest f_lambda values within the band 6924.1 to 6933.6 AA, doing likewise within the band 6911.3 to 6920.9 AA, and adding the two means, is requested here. 36.2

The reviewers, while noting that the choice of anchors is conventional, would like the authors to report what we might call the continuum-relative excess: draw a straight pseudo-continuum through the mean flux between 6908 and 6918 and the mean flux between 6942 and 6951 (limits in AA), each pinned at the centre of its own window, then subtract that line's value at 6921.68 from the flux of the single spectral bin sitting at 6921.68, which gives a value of -0.40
